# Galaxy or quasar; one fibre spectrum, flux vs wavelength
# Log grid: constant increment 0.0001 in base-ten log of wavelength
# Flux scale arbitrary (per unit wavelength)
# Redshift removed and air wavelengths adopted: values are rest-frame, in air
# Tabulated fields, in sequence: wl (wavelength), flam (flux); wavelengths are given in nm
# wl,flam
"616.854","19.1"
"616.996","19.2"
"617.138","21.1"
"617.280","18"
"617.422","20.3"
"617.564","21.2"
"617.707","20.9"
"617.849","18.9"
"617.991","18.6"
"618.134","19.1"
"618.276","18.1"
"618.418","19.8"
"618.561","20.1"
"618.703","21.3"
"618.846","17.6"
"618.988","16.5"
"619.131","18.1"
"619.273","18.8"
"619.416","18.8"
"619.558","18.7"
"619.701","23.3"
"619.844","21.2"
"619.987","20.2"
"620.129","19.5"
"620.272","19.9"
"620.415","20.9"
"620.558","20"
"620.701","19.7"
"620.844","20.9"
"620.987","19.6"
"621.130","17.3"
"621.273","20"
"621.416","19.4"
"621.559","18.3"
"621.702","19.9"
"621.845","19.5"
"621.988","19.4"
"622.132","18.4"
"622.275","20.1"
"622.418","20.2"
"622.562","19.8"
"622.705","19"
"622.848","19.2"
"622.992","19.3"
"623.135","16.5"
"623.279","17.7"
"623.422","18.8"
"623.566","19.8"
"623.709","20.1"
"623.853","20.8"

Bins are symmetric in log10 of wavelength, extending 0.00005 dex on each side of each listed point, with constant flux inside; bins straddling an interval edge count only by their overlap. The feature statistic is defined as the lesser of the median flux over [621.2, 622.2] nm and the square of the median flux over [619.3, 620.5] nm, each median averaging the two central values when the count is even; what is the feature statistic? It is 19.40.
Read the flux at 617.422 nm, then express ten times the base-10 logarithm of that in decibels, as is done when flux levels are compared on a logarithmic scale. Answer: 13.1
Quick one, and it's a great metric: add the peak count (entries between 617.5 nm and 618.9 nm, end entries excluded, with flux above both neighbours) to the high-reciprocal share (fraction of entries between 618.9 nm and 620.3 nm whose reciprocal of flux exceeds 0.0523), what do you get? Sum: 2.50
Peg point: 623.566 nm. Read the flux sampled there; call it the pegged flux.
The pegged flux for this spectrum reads 19.8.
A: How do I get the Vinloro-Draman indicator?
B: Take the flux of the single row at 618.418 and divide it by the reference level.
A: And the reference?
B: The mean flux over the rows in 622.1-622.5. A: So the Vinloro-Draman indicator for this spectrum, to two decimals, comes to 1.01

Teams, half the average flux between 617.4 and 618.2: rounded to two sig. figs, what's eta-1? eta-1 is 9.9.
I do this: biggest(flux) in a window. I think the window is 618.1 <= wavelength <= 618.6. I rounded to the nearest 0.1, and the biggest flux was 20.1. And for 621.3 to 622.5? 20.2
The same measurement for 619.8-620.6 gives 21.2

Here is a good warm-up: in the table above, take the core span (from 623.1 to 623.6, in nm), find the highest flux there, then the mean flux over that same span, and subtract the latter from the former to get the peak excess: 1.6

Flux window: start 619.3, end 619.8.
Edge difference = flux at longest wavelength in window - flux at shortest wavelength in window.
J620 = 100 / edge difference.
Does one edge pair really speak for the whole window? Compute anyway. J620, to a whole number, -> 22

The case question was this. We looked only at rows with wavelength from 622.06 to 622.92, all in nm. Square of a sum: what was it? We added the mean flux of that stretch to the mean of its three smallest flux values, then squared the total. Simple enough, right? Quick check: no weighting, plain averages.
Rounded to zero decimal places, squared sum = 1468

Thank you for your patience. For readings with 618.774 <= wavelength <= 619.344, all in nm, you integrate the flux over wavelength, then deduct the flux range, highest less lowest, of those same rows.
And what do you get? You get 7.8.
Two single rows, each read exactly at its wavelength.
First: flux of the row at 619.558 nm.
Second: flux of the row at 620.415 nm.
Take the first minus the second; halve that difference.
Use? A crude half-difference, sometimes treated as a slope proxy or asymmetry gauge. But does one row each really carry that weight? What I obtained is -1.1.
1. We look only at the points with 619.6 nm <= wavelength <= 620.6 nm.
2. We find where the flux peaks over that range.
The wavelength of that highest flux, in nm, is 619.701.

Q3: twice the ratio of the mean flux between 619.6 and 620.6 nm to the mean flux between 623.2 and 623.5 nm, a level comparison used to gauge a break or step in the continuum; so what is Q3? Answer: 2.27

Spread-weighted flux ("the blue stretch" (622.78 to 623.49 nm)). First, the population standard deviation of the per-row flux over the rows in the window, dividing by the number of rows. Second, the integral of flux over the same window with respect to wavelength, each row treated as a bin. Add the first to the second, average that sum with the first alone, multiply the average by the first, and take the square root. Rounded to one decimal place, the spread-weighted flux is 2.8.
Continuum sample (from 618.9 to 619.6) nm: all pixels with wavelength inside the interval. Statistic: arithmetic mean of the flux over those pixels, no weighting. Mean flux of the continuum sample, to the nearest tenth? 18.2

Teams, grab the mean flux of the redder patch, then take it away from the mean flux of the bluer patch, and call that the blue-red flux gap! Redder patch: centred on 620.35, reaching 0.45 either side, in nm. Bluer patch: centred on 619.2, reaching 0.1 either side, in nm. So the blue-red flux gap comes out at -1.6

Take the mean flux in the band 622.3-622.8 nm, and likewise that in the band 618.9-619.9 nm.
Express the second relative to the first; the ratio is 0.98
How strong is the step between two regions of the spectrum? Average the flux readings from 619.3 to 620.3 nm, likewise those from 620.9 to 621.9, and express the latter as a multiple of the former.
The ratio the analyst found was 0.95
